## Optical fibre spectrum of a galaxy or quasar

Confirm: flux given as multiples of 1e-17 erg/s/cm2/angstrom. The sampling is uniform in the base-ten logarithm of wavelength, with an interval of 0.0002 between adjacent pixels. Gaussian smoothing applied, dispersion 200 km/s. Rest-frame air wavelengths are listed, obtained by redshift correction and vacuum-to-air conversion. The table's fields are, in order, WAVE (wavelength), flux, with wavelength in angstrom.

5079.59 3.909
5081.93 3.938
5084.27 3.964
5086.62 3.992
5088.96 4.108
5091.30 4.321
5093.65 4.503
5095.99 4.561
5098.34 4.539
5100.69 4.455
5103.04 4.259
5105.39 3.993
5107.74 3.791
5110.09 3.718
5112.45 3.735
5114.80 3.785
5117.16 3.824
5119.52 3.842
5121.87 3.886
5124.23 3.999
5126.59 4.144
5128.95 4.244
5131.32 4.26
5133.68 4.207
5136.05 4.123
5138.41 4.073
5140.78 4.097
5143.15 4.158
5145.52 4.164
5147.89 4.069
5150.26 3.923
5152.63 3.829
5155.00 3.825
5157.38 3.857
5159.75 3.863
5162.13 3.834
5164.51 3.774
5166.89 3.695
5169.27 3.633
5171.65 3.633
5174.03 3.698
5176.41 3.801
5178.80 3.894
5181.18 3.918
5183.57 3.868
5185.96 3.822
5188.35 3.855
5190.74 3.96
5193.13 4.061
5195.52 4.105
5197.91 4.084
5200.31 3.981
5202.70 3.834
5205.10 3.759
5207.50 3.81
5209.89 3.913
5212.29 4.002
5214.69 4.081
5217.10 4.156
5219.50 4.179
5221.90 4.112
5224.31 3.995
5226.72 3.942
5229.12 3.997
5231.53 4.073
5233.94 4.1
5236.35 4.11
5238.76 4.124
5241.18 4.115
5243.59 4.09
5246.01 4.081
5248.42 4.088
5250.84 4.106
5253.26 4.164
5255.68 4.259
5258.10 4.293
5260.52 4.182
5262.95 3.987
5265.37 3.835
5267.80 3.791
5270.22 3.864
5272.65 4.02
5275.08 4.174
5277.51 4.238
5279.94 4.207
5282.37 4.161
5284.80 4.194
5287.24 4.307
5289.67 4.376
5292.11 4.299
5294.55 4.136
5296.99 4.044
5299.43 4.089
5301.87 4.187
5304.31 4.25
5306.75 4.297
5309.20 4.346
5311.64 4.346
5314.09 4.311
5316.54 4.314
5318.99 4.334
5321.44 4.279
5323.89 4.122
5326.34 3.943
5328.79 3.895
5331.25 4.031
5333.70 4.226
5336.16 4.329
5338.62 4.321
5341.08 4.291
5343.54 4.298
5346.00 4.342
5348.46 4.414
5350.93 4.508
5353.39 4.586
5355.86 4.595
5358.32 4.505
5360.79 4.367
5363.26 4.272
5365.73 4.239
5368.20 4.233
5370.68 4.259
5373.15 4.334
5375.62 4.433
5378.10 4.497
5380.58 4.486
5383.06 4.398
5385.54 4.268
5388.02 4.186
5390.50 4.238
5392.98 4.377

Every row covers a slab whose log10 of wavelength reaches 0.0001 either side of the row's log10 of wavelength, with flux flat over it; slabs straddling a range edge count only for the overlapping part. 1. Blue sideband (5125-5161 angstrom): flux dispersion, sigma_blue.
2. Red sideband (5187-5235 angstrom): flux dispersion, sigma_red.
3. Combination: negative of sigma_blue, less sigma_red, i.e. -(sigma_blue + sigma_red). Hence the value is -0.27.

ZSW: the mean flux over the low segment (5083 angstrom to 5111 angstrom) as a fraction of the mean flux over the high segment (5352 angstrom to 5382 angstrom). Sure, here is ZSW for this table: 0.951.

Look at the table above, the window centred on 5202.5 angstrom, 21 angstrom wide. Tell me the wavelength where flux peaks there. 5195.52 angstrom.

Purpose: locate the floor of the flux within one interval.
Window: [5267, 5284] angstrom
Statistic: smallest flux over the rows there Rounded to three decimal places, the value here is 3.791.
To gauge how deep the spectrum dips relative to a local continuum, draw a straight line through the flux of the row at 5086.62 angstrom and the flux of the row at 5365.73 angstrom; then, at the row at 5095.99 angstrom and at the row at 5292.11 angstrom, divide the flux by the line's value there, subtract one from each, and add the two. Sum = 0.17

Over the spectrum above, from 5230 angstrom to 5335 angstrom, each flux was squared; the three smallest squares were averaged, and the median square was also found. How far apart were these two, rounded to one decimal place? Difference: 2.6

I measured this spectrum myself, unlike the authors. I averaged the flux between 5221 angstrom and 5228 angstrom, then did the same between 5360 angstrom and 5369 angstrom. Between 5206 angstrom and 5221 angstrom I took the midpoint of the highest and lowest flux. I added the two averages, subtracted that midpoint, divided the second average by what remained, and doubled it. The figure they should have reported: 1.99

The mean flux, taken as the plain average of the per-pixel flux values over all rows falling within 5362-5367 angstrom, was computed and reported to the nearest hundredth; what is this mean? 4.26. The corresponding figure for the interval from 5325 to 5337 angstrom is 4.08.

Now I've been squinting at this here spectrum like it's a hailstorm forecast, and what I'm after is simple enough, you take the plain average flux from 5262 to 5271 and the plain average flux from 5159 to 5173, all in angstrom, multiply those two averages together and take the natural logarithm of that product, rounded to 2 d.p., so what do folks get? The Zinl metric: 2.67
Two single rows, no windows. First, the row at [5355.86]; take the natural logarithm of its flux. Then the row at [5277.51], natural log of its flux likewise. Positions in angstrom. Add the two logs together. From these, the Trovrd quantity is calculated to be 2.97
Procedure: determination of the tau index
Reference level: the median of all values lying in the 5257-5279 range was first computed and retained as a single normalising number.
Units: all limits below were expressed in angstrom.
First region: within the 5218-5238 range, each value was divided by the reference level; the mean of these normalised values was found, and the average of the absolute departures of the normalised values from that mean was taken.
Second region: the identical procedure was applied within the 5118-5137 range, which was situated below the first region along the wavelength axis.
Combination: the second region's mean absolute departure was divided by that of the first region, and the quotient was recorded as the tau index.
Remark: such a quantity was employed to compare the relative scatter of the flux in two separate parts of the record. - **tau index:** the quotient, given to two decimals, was 2.10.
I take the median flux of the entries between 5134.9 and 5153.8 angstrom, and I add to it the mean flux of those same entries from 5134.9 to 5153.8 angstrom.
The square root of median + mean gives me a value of 2.85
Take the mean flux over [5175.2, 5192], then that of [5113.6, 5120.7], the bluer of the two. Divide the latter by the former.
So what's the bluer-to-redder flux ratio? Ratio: 0.99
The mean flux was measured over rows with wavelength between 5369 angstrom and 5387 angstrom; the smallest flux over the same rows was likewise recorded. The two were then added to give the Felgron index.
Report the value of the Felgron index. 8.6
